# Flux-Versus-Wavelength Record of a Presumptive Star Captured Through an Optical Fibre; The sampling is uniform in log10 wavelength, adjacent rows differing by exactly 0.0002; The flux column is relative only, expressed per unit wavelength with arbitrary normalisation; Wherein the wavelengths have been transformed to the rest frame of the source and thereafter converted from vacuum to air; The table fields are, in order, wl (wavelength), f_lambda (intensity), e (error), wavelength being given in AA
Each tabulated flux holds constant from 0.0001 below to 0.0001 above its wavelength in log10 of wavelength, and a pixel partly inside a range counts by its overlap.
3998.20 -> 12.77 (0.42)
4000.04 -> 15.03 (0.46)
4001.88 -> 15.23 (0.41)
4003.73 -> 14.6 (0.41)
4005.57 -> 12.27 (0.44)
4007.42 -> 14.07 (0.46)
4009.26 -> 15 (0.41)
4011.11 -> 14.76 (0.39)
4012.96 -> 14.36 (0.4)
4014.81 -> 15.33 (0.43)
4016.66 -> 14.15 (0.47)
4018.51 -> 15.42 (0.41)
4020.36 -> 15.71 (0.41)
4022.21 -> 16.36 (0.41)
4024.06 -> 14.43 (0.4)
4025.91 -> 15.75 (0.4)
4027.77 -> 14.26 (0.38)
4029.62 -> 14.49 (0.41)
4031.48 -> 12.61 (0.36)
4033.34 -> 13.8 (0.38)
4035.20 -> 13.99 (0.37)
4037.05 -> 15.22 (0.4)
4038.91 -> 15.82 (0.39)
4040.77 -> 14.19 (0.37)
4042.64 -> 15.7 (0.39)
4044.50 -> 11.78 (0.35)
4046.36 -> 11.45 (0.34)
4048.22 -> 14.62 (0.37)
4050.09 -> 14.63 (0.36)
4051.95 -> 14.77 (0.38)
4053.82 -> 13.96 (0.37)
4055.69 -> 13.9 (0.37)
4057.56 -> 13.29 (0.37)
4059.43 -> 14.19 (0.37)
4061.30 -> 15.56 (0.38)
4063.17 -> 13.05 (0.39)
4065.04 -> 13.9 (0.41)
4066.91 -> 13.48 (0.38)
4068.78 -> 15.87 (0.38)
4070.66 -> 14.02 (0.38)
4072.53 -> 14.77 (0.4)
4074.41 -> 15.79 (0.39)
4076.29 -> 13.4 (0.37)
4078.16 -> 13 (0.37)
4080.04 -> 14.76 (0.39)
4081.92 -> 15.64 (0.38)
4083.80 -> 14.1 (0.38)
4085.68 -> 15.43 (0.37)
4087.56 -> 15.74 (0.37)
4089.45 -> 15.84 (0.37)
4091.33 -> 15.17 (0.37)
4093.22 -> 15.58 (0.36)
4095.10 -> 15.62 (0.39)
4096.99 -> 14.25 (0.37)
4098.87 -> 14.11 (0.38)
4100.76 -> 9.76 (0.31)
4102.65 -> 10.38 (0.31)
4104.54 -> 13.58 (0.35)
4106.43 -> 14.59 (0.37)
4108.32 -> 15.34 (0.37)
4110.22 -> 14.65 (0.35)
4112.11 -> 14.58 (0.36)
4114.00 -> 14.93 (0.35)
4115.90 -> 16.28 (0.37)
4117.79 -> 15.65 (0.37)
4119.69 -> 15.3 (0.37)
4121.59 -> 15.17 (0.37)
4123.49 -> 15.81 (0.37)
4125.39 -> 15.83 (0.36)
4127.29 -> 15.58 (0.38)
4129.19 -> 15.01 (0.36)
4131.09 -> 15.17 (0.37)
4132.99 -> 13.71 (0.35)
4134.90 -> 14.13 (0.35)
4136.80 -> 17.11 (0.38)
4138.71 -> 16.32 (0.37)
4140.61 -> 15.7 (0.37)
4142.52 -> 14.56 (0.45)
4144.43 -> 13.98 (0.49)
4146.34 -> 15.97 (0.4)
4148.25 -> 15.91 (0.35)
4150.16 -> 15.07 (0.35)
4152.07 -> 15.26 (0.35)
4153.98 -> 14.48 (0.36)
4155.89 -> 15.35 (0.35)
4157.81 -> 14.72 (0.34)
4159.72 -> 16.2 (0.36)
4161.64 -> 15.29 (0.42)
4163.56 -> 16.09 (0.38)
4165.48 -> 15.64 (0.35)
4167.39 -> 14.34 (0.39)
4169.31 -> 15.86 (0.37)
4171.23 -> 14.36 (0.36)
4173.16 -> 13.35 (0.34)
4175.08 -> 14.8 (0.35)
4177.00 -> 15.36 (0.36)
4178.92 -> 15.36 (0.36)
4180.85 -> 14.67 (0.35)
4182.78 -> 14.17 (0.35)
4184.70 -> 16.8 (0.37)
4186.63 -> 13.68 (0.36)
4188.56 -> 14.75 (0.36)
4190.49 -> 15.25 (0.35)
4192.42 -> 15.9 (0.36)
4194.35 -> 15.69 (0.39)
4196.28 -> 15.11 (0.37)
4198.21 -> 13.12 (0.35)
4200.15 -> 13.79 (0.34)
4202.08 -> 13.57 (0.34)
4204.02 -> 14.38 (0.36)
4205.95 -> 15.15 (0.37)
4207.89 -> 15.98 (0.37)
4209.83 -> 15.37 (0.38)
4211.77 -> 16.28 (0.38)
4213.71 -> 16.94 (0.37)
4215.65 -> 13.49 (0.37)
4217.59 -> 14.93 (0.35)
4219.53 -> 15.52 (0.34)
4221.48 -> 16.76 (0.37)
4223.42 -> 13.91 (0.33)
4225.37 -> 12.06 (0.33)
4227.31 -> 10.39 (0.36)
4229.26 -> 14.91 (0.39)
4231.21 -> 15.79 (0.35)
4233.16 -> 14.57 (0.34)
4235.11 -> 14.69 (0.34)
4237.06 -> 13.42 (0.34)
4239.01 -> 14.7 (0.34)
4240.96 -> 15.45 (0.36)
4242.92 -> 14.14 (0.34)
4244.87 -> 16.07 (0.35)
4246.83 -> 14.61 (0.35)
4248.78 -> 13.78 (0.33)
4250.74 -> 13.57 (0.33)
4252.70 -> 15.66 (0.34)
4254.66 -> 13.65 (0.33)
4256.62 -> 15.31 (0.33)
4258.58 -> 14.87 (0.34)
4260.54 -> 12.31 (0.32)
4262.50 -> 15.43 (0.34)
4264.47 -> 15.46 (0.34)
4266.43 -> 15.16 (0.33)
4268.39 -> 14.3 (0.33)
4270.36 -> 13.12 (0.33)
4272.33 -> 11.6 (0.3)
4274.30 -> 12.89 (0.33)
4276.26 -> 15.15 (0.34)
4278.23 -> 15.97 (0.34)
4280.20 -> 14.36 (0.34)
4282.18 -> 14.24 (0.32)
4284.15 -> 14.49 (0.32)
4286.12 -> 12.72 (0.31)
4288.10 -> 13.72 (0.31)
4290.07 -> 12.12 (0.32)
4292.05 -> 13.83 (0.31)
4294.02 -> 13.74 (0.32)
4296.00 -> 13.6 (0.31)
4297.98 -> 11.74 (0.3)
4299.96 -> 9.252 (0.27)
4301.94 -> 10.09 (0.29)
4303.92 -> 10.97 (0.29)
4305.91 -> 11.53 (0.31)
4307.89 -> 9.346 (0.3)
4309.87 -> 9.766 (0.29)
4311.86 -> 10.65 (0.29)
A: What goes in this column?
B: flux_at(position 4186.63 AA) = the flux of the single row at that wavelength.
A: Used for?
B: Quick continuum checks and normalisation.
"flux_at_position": 13.68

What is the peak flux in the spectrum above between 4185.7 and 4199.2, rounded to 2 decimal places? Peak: 15.90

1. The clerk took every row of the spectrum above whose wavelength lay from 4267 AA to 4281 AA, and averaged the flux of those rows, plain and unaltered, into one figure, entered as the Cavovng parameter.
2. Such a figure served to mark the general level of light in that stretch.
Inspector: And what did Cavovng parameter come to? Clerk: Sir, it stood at 13.9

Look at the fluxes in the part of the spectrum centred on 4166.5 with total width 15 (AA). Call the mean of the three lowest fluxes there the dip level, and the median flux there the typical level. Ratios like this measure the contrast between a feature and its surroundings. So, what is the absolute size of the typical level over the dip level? 1.103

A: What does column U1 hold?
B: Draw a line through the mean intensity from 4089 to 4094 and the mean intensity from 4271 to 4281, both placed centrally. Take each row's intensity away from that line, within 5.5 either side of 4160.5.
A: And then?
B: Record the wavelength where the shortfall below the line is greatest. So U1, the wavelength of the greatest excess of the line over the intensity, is 4157.81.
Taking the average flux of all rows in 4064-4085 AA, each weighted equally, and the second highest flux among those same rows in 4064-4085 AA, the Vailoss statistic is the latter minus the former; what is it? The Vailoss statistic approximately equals 1.4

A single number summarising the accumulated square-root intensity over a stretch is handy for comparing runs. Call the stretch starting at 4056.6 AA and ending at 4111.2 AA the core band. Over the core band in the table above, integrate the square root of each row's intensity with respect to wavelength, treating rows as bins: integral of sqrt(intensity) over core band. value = 206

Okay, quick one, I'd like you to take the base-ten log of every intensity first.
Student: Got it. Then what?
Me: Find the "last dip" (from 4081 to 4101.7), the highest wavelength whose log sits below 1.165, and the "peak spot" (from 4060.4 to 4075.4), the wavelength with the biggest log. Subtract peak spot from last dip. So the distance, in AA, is 32.0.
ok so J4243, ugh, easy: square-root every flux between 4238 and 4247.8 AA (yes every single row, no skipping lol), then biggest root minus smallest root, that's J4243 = 0.25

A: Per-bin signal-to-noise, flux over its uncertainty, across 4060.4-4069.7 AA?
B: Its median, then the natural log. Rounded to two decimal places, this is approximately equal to 3.57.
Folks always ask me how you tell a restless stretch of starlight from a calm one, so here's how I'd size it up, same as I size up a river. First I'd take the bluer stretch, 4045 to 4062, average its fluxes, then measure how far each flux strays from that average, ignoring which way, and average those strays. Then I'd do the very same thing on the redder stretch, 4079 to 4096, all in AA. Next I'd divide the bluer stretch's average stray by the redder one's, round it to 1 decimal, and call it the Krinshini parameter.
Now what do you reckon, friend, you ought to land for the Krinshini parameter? 1.8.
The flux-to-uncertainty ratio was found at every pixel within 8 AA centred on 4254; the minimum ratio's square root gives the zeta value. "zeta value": 6.41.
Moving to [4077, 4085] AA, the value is 5.93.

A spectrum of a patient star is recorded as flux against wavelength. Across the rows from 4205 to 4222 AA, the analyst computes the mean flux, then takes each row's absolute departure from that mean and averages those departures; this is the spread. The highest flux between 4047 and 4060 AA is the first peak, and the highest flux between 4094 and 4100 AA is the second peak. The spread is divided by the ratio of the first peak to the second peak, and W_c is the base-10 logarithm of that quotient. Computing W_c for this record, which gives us -0.08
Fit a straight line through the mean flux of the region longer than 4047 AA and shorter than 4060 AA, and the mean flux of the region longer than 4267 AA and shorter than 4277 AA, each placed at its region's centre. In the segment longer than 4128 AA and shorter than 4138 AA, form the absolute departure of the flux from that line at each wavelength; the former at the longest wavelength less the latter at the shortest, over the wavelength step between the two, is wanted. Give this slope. 0.28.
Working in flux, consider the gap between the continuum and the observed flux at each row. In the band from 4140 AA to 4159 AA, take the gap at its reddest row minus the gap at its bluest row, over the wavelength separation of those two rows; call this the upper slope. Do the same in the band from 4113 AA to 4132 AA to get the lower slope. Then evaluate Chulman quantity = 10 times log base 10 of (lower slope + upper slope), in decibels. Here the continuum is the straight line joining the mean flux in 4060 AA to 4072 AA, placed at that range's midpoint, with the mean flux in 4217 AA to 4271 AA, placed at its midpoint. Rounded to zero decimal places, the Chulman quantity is -14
